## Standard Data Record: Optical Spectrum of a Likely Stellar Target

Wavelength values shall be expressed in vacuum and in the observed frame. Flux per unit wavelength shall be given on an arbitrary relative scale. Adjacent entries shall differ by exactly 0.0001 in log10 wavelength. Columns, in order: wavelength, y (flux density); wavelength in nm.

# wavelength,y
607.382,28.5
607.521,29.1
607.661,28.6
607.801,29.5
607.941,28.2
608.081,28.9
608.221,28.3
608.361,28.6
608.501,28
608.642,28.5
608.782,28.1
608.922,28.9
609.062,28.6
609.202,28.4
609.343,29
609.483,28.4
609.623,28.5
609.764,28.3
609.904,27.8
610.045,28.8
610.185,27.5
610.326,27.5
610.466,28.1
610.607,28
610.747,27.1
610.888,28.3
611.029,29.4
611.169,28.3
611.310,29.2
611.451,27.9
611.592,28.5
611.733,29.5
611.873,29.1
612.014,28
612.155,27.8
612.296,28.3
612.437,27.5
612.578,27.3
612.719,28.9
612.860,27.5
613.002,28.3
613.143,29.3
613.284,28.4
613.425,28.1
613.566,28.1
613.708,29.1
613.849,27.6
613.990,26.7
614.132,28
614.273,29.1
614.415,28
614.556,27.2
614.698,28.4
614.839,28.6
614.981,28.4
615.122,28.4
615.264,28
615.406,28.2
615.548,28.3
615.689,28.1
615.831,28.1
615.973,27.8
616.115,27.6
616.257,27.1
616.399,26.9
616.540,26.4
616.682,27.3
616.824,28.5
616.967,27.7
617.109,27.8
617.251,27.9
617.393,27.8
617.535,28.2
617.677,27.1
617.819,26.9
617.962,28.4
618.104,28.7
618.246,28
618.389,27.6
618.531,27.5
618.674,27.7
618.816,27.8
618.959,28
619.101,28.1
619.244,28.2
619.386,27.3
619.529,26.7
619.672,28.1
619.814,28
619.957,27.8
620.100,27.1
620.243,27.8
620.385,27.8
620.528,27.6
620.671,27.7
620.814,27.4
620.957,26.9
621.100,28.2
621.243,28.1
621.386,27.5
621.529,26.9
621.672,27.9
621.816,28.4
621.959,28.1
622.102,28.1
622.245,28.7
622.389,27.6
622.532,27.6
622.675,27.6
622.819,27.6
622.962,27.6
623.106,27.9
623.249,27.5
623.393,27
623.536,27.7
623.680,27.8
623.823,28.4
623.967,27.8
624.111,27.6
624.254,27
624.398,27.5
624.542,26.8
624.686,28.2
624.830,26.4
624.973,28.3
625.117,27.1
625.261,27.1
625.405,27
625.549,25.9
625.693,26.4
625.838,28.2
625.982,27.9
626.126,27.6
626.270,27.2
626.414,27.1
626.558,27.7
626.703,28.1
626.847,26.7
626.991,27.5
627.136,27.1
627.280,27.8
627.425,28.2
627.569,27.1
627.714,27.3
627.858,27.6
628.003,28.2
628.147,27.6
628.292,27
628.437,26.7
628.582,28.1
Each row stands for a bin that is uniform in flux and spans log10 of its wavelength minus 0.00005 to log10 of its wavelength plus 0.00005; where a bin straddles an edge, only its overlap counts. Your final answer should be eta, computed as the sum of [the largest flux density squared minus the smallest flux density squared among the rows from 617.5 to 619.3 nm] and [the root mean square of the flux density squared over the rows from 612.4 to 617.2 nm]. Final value 883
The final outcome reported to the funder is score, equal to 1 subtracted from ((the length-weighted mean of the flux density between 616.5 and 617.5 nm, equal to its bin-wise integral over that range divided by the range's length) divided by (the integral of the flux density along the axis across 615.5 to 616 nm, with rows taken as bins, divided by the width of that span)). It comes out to -0.02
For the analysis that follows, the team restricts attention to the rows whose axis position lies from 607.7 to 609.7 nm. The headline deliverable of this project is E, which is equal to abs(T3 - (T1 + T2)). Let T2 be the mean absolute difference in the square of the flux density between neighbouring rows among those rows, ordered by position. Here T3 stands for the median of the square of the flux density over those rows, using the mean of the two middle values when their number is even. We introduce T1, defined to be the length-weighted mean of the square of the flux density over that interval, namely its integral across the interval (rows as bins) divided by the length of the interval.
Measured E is 34.3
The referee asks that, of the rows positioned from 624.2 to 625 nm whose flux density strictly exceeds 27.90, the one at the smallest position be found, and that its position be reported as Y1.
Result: 624.686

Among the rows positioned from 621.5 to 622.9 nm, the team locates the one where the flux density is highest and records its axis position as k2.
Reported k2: 622.245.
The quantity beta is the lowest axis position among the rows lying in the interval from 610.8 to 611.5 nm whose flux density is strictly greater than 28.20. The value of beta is 610.888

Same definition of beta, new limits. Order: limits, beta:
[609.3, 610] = 609.343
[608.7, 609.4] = 608.922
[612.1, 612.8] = 612.296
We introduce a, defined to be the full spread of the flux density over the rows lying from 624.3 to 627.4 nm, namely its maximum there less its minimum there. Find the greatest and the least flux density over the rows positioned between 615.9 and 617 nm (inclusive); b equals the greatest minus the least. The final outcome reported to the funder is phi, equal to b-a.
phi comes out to -0.3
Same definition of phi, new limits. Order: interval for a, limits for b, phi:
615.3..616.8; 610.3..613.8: 0.5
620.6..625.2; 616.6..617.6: -1.1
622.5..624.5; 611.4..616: 1.4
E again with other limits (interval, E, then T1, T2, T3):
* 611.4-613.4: 46.7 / 802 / 46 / 801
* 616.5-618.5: 30.9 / 770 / 33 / 773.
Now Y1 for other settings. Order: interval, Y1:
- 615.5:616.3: 615.548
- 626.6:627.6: 626.703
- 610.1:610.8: 610.466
